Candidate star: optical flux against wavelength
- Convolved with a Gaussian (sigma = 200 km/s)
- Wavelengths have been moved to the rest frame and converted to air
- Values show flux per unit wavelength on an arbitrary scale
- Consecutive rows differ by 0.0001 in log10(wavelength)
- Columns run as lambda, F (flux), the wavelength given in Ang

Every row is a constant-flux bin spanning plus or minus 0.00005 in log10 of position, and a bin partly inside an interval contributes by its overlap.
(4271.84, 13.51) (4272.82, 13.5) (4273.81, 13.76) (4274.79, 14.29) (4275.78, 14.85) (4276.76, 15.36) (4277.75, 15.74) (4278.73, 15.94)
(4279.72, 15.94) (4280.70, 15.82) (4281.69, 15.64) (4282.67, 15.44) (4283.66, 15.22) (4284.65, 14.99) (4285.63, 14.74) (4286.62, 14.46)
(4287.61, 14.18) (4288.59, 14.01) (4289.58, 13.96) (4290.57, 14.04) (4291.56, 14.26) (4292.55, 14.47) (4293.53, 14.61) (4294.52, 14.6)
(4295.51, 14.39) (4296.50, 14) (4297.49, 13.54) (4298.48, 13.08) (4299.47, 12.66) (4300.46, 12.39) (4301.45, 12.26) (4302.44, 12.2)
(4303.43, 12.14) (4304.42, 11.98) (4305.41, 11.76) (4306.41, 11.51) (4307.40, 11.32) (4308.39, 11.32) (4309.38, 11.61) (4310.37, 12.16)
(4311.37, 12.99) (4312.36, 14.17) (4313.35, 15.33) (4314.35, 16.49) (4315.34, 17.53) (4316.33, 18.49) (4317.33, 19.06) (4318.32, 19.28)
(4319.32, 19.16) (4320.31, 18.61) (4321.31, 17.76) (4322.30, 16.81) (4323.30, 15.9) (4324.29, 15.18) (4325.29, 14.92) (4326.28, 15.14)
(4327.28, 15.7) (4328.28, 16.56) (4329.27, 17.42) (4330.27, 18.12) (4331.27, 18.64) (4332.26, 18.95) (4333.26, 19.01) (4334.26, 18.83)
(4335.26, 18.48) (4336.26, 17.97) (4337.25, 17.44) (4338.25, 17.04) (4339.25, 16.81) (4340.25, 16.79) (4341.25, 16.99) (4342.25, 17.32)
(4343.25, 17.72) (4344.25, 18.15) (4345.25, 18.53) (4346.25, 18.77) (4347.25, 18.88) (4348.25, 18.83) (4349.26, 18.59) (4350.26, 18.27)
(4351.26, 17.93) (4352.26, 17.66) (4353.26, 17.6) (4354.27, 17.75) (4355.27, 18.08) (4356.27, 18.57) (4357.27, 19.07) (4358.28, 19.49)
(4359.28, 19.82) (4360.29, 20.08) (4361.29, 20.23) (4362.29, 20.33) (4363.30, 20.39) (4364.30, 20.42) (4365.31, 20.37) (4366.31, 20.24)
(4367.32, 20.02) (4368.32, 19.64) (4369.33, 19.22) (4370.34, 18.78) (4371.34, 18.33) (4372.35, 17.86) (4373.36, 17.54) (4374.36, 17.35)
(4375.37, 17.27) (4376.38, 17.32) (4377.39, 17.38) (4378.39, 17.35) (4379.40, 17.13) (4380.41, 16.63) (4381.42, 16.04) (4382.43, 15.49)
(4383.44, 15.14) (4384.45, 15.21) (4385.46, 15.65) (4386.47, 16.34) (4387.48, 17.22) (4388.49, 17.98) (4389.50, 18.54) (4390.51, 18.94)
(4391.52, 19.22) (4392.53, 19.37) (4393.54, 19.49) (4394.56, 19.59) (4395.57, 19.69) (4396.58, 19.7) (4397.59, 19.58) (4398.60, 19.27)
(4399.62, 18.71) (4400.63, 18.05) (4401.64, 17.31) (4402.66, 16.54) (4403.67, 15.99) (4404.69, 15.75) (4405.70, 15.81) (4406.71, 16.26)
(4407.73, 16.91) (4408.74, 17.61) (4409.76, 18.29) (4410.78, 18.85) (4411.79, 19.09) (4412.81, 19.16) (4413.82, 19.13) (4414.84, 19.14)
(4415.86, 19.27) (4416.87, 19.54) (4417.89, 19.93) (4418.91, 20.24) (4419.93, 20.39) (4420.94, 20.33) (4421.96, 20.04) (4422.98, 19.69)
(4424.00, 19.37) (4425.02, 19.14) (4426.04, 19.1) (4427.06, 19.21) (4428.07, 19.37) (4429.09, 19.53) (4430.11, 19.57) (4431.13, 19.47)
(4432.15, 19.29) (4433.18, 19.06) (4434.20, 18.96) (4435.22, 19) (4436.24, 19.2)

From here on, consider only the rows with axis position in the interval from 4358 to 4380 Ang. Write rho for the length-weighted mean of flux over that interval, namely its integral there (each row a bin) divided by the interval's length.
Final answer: 18.9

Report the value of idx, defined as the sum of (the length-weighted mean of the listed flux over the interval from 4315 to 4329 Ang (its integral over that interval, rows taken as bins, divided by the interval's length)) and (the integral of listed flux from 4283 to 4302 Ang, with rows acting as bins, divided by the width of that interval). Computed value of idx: 31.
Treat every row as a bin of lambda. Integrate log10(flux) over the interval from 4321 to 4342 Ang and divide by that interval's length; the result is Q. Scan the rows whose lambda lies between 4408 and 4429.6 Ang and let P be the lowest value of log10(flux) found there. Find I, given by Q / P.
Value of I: 0.99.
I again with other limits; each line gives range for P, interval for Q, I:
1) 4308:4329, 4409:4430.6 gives 1.22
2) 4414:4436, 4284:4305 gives 0.89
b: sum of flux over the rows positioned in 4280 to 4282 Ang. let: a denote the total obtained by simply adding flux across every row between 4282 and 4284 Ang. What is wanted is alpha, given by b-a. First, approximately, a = 31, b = 31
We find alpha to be 0.8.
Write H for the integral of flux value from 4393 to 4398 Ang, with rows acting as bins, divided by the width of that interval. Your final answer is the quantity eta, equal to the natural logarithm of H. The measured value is 2.98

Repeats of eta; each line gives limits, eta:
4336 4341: 2.84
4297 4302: 2.55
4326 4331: 2.82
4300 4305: 2.50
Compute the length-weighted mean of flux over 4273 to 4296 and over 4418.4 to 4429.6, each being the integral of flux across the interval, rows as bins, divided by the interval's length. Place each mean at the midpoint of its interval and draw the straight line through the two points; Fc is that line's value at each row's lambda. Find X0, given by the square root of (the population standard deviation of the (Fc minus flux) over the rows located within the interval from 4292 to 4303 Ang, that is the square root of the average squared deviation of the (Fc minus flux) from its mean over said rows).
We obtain 1.02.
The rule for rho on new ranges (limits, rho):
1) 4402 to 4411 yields 16.8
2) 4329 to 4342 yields 17.9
